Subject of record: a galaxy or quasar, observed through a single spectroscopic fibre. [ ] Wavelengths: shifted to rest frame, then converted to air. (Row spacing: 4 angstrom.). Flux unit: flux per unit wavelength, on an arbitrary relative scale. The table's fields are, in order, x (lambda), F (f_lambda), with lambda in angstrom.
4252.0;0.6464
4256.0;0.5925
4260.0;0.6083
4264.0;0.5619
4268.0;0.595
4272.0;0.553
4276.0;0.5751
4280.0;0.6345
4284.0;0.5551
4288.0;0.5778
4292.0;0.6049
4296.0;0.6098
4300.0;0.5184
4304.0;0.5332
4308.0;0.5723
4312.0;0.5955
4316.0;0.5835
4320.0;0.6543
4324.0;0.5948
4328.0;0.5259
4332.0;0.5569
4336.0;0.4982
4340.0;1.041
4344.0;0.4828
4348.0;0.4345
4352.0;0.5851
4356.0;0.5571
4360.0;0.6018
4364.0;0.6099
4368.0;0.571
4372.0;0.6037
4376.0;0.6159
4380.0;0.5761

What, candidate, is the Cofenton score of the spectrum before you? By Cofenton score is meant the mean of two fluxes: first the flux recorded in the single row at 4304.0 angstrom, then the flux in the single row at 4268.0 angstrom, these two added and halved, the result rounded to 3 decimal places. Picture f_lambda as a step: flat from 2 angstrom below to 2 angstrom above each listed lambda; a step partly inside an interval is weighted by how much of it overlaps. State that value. 0.564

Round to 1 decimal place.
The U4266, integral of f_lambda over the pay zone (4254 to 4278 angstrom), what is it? 13.9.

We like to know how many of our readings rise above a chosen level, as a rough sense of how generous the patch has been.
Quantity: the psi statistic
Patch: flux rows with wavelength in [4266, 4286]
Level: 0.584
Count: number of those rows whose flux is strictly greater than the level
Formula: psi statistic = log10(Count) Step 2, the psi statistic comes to 0.30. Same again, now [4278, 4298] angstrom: 0.48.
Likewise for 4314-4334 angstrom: 0.30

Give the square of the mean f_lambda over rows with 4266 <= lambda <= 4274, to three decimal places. 0.329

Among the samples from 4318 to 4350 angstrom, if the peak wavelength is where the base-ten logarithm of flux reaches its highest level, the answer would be 4340.0 angstrom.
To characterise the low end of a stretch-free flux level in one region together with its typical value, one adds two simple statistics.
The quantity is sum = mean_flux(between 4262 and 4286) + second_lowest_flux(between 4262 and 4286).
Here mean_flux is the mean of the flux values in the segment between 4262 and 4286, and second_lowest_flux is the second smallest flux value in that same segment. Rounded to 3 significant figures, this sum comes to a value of 1.13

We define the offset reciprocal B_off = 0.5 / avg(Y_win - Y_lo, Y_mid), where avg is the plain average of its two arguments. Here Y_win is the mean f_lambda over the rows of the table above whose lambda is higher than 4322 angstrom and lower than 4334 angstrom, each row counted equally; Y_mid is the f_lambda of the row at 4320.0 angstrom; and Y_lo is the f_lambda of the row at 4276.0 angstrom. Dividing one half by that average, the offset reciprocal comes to 1.57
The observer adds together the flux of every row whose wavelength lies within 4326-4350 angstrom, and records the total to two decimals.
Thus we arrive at 3.54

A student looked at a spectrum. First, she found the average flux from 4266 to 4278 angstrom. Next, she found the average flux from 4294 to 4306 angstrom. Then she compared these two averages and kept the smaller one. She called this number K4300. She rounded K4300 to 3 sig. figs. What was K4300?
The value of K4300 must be 0.554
